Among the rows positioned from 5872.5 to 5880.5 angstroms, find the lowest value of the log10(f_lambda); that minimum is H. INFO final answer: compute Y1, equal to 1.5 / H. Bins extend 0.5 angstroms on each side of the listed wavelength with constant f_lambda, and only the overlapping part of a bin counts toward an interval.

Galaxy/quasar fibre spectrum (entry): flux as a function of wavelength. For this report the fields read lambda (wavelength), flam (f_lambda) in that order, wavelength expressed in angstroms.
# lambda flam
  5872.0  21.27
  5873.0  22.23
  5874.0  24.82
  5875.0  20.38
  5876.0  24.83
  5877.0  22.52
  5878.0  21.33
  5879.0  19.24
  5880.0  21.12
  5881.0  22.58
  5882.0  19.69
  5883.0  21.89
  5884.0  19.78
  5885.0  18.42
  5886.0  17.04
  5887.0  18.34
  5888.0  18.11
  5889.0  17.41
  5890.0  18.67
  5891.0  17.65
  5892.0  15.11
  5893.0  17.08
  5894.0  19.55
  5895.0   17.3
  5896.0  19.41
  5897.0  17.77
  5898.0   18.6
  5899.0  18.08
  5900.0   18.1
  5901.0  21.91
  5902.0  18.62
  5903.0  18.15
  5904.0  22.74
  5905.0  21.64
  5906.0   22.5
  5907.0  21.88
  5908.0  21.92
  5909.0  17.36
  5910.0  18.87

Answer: 1.17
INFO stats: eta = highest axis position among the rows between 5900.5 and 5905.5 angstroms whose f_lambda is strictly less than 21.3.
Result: 5903.0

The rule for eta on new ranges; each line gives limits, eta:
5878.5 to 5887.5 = 5887.0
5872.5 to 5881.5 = 5880.0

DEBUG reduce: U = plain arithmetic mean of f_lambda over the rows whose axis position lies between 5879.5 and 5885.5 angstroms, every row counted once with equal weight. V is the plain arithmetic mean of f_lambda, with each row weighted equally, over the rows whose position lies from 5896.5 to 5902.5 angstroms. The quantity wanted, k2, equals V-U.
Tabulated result -1.7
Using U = 20.6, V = 18.8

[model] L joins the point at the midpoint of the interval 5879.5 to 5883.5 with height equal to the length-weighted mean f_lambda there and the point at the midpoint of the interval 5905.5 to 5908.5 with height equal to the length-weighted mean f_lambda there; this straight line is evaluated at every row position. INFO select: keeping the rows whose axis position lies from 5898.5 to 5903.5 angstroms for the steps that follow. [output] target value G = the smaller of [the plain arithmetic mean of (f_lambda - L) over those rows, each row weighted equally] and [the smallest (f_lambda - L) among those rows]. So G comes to -3.8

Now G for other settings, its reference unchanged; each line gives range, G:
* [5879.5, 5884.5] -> -1.6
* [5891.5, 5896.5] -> -6.5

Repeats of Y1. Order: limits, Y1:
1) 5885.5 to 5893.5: 1.27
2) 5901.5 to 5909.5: 1.21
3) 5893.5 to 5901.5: 1.21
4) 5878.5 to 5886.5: 1.22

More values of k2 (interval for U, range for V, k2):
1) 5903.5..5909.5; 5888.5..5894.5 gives -3.8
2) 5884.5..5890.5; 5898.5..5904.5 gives 1.6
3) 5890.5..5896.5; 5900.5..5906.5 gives 3.2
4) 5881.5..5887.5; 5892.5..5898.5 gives -0.9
